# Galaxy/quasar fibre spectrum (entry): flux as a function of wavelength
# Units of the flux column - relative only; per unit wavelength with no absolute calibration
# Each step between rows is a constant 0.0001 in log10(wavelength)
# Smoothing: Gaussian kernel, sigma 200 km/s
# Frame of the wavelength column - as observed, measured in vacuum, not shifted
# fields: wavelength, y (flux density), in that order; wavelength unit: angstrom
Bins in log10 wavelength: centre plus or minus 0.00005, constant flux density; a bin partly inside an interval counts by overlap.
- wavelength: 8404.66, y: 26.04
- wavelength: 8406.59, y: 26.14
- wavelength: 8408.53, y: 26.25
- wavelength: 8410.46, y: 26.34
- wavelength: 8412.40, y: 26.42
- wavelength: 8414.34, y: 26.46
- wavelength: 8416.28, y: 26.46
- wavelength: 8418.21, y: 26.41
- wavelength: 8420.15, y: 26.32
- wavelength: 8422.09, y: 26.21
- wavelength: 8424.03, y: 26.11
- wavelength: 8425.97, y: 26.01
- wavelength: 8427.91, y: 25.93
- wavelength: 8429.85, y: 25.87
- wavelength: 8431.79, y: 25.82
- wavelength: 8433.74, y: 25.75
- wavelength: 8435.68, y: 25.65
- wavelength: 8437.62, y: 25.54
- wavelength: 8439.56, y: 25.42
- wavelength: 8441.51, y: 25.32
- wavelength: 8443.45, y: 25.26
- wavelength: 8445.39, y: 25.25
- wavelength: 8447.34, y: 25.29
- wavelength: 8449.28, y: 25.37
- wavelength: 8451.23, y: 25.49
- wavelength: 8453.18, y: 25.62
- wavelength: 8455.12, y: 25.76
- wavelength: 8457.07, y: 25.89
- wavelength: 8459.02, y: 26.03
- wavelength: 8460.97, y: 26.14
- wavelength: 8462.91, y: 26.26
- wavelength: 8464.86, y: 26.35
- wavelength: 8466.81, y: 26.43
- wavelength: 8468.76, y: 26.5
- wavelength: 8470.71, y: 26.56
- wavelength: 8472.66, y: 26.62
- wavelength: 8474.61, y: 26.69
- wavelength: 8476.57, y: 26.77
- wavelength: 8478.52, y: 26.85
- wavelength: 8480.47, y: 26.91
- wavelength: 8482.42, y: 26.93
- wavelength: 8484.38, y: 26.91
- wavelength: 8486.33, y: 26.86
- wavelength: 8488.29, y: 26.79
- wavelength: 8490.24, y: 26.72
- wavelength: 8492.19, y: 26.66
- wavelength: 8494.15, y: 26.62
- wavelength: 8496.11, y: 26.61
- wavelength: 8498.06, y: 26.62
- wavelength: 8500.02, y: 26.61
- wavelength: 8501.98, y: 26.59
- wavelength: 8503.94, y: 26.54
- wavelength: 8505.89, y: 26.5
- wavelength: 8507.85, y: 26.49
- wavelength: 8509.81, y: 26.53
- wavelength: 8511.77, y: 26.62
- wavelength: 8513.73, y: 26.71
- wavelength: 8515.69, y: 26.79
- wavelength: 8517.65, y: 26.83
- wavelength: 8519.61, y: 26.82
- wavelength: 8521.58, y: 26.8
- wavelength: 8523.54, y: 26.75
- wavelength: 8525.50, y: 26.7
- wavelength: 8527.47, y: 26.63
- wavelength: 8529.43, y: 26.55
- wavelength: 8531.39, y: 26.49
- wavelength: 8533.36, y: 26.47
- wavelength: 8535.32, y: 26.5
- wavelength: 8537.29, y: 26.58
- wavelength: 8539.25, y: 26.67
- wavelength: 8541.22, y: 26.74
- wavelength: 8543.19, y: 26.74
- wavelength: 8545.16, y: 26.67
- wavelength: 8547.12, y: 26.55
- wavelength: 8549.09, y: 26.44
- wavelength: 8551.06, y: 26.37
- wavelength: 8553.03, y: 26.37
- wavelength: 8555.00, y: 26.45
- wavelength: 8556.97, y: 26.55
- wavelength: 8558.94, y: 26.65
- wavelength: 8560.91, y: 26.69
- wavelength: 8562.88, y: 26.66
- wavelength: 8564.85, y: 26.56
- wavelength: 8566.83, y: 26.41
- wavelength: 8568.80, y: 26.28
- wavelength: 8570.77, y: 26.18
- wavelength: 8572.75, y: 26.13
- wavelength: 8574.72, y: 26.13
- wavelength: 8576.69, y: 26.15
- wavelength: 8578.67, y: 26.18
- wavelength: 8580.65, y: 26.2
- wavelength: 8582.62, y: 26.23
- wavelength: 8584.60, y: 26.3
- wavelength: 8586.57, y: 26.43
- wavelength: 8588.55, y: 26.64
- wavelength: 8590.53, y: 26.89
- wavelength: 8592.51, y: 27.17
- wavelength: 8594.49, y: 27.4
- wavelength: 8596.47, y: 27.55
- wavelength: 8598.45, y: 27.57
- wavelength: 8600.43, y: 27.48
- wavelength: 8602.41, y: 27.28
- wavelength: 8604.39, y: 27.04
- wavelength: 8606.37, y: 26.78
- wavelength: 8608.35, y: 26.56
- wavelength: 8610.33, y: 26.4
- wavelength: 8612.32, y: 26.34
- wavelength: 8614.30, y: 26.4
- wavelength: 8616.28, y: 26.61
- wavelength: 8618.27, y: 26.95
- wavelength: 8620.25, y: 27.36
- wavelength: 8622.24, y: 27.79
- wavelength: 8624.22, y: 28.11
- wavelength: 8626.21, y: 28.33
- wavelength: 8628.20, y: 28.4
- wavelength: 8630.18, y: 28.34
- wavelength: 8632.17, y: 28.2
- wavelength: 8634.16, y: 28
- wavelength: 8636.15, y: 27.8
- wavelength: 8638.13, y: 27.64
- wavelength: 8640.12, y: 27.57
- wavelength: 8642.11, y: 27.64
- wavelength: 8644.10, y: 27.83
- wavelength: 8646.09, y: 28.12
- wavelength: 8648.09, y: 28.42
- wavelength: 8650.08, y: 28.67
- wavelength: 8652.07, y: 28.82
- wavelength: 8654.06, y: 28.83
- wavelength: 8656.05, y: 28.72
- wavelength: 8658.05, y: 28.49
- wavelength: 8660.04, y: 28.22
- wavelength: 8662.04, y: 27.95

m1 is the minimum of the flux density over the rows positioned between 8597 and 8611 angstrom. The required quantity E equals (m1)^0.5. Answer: 5.14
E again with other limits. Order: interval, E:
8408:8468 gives 5.02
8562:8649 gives 5.11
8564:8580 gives 5.11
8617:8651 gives 5.19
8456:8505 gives 5.09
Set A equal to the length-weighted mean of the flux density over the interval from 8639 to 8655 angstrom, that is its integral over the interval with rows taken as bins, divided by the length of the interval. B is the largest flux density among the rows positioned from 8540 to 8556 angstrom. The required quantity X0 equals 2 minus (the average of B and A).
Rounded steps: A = 28.2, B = 26.74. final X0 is -25.5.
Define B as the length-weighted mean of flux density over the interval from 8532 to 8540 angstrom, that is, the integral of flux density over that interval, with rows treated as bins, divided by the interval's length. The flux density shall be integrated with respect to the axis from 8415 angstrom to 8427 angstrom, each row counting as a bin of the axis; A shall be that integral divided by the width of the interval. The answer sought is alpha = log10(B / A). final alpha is 0.005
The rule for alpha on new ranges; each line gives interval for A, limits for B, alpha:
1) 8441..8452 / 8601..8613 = 0.024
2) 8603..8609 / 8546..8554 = -0.007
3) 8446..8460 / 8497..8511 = 0.016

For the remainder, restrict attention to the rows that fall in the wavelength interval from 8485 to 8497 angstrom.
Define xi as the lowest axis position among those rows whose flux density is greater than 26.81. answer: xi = 8486.33 angstrom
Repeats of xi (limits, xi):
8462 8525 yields 8478.52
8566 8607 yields 8590.53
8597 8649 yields 8598.45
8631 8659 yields 8632.17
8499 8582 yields 8517.65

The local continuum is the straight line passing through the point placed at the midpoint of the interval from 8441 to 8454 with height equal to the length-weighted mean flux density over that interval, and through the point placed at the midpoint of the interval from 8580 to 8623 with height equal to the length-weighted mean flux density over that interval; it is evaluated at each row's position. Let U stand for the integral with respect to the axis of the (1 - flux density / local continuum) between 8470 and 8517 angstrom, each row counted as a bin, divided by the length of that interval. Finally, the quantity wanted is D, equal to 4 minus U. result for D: 4.034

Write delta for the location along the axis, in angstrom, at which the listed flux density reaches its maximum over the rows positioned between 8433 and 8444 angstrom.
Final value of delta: 8433.74 angstrom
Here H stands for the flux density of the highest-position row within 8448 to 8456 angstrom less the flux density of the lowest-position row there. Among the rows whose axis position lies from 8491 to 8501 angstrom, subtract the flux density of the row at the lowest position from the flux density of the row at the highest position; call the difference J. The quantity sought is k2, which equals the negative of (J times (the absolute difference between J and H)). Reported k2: 0.02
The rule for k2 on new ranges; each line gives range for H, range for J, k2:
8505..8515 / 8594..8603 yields 0.04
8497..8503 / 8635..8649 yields -0.40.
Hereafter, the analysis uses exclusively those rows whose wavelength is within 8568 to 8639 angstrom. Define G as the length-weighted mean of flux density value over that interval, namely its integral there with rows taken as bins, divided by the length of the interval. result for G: 27.04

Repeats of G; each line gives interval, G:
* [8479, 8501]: 26.75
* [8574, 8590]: 26.30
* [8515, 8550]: 26.65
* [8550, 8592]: 26.41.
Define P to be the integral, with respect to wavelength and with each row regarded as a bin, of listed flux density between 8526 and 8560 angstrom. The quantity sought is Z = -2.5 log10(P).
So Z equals -7.4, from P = 903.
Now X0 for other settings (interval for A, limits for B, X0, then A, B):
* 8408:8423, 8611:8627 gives -25.3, 26.4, 28.33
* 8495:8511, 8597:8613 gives -25.1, 26.6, 27.57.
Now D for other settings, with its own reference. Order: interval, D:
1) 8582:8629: 4.006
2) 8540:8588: 3.997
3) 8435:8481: 4.020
